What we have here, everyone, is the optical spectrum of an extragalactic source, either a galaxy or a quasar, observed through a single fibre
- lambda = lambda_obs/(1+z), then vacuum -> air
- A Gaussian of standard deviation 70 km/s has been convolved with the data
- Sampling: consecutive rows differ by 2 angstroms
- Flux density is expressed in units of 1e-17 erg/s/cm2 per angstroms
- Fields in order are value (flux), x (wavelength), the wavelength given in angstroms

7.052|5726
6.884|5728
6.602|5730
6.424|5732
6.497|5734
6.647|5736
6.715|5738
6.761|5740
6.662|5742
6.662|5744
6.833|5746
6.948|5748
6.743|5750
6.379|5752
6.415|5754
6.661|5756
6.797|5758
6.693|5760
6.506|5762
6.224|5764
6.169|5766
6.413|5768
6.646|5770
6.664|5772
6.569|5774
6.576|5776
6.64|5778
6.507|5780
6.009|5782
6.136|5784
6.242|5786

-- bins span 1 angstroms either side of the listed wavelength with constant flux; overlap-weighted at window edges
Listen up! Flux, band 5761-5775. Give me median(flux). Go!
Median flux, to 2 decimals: 6.51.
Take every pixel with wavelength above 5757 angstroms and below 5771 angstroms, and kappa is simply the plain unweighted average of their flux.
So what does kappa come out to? 6.49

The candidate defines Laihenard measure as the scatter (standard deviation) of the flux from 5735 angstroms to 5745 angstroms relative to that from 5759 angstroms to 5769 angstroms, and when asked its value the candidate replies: 0.2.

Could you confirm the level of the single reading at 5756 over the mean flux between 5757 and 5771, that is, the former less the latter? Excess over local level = 0.17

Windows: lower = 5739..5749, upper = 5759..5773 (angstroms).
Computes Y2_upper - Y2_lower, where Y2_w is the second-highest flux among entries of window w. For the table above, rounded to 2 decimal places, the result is -0.17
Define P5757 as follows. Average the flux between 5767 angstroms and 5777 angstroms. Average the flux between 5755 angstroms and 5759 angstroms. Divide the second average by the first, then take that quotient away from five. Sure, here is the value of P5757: 3.98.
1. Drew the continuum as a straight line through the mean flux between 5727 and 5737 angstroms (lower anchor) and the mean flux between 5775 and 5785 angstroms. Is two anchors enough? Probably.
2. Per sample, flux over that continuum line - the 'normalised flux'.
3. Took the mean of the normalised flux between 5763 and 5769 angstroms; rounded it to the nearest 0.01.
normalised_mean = 0.97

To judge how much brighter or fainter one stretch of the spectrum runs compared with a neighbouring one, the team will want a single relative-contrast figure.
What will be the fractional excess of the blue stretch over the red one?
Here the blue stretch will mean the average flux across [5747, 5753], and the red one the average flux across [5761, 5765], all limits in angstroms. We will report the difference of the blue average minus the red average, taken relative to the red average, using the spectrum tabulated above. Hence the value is 0.051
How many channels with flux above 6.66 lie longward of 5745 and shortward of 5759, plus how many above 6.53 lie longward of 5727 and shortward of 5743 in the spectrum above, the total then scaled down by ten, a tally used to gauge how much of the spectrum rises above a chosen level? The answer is 1.1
